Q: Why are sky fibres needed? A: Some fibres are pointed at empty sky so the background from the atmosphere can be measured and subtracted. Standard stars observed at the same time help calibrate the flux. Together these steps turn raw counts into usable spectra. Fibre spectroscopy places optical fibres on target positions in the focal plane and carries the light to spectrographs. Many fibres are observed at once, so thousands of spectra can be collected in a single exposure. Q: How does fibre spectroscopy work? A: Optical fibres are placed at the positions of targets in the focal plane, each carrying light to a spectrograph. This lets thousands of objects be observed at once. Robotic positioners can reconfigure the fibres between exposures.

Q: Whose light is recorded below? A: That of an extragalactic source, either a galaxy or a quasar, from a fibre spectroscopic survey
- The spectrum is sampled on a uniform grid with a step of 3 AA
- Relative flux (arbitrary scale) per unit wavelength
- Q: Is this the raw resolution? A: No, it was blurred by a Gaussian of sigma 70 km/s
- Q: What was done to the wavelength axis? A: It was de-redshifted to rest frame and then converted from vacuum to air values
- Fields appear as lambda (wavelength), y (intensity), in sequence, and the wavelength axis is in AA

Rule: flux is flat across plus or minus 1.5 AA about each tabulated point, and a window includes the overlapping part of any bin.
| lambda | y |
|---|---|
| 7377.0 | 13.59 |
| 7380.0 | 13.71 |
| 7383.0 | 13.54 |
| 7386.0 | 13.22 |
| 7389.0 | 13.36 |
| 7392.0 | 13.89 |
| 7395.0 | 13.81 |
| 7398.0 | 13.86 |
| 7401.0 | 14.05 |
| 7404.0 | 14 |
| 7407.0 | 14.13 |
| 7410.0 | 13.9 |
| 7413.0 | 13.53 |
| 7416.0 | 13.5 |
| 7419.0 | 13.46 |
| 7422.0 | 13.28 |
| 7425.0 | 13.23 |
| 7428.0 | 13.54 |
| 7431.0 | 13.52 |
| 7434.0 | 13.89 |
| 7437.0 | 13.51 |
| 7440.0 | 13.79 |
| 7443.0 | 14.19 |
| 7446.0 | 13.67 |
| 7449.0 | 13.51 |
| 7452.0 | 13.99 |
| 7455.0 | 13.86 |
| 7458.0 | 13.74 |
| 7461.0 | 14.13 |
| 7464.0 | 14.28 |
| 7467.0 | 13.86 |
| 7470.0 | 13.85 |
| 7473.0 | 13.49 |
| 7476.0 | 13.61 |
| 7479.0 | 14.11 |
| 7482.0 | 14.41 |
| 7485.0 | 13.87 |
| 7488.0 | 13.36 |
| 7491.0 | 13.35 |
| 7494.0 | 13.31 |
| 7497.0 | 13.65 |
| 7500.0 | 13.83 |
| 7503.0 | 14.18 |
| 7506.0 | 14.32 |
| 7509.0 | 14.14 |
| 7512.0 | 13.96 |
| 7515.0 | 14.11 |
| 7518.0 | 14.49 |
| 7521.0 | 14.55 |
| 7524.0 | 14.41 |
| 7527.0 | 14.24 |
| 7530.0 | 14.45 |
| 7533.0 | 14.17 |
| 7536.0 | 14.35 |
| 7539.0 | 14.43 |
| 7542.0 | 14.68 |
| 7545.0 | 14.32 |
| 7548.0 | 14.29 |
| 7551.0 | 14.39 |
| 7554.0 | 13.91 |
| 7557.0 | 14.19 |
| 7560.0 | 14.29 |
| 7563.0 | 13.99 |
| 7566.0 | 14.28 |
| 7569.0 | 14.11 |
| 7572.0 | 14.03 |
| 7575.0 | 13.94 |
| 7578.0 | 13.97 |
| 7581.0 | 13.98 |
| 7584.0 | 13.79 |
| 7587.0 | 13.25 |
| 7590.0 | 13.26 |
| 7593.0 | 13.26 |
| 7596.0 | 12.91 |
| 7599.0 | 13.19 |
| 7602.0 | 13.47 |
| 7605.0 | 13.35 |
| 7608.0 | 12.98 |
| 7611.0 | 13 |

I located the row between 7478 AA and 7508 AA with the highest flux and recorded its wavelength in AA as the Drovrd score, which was 7482.0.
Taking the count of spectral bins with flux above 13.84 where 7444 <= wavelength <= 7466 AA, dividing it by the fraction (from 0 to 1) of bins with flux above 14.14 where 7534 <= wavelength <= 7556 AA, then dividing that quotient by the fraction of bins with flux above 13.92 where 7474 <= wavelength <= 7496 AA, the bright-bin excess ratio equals 16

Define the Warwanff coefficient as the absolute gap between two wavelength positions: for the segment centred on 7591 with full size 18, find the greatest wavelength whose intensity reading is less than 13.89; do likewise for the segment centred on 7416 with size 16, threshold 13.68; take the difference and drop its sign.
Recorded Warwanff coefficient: 177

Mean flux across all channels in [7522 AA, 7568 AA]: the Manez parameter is 14.29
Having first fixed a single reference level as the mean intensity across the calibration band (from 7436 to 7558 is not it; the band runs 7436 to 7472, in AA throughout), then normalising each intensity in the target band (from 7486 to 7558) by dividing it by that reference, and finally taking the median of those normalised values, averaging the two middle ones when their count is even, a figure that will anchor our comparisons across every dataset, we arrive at 1.03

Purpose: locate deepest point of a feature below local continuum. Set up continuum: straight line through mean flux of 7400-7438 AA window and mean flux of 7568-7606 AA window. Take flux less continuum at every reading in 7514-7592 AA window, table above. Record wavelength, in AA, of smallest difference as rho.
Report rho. 7587.0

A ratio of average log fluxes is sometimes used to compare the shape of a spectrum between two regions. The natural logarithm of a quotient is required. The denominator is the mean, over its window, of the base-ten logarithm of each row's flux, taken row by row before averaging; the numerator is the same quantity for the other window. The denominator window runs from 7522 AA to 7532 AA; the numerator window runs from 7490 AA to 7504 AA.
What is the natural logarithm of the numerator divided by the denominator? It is -0.019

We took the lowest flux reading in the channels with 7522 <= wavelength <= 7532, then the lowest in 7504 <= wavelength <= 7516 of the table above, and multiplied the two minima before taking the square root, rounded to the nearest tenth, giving 14.1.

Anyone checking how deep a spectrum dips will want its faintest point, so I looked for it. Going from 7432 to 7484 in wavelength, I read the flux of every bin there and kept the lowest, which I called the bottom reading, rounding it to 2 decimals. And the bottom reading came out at 13.49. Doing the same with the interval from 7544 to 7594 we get 13.25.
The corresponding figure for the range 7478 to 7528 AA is 13.31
